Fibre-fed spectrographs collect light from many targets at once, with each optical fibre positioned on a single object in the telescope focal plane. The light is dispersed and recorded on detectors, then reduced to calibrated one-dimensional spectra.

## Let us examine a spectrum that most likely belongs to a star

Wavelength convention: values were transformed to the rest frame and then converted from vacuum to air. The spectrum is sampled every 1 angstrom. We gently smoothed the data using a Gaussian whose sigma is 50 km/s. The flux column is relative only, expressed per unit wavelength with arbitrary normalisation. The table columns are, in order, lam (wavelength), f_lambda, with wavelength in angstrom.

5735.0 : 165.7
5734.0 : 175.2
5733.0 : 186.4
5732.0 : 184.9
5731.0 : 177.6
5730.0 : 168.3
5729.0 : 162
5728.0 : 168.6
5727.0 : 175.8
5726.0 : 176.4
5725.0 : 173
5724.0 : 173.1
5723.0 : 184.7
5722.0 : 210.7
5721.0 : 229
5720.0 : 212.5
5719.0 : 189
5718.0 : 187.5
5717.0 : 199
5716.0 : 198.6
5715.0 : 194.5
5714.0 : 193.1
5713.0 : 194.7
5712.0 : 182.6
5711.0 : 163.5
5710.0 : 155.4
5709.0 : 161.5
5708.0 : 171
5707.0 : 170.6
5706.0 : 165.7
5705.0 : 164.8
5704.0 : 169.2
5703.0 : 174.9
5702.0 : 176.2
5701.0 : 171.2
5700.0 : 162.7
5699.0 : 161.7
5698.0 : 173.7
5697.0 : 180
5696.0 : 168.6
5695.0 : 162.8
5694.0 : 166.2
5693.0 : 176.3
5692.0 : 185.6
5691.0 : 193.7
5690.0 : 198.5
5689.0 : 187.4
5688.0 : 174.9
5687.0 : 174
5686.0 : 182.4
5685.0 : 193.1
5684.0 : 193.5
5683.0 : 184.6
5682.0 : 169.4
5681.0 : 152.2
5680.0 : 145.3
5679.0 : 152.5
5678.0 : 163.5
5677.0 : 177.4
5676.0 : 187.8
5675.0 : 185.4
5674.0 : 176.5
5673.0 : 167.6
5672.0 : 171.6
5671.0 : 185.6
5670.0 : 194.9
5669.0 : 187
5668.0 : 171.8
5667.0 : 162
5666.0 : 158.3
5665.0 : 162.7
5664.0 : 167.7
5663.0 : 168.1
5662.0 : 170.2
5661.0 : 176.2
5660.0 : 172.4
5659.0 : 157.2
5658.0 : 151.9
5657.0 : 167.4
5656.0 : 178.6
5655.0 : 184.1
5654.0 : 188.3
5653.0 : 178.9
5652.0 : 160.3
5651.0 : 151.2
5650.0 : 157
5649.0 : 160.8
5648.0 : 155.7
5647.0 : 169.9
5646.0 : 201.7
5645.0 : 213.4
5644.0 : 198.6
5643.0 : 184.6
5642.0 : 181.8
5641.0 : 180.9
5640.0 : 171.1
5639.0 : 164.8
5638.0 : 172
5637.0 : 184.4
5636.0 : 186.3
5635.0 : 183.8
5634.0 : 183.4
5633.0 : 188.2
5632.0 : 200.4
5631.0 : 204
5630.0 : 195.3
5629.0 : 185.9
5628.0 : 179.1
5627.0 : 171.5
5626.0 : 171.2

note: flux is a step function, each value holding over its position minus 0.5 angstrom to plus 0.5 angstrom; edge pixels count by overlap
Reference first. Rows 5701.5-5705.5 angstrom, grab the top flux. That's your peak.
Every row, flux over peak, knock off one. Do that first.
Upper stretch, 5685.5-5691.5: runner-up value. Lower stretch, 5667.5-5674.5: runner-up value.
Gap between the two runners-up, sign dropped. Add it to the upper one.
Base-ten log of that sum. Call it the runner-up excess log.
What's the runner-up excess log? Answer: -0.86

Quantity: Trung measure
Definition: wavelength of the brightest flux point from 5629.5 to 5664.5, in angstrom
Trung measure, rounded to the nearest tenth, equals 5645.0 angstrom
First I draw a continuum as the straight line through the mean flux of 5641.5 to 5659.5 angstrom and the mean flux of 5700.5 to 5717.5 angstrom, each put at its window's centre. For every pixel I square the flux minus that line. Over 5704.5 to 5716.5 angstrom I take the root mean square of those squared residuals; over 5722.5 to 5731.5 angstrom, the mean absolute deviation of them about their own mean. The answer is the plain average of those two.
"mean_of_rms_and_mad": 157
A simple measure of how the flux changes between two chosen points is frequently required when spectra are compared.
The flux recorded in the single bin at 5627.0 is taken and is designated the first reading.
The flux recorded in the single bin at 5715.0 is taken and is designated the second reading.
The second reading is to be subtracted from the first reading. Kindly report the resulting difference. -23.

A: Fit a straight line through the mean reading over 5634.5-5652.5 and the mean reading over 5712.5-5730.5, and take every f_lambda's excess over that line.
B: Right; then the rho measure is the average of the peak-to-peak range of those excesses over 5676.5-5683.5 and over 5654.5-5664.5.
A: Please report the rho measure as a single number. 36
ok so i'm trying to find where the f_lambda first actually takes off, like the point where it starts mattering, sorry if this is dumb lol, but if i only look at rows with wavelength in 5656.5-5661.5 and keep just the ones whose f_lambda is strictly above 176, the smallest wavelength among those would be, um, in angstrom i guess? 5661.0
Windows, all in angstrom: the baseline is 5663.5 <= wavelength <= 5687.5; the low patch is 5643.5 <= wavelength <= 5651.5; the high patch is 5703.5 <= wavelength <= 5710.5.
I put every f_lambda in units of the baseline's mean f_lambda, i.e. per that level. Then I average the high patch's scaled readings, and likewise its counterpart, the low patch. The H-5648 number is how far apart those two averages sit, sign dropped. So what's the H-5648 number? 0.06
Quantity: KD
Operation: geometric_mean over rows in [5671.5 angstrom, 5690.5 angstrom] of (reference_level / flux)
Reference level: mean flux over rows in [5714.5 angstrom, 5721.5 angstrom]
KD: 1.15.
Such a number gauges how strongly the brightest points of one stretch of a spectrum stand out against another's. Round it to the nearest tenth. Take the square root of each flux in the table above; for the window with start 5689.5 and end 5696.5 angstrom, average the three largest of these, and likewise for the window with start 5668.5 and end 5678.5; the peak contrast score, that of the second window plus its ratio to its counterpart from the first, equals 14.8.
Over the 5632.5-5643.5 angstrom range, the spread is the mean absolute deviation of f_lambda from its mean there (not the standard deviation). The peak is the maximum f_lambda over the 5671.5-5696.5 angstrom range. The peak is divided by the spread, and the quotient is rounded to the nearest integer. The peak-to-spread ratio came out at 34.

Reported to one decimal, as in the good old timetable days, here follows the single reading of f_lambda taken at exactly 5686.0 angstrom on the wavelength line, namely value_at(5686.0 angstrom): 182.4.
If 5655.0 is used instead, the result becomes 184.1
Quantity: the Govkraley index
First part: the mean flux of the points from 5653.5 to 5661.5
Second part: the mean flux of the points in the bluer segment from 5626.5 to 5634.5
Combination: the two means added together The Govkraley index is 360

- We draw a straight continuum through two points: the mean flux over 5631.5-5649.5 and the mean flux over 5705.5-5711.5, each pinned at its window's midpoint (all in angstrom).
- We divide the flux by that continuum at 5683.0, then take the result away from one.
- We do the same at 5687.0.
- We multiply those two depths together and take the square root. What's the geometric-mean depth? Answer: 0.042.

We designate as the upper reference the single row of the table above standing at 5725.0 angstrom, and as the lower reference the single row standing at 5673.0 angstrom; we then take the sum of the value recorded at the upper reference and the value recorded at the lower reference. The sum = 341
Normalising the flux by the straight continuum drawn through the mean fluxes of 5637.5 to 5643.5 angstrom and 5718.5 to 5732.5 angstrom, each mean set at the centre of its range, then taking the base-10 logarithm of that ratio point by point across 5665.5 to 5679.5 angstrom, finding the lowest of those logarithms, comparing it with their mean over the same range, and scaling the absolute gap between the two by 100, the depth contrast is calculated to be 5.9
